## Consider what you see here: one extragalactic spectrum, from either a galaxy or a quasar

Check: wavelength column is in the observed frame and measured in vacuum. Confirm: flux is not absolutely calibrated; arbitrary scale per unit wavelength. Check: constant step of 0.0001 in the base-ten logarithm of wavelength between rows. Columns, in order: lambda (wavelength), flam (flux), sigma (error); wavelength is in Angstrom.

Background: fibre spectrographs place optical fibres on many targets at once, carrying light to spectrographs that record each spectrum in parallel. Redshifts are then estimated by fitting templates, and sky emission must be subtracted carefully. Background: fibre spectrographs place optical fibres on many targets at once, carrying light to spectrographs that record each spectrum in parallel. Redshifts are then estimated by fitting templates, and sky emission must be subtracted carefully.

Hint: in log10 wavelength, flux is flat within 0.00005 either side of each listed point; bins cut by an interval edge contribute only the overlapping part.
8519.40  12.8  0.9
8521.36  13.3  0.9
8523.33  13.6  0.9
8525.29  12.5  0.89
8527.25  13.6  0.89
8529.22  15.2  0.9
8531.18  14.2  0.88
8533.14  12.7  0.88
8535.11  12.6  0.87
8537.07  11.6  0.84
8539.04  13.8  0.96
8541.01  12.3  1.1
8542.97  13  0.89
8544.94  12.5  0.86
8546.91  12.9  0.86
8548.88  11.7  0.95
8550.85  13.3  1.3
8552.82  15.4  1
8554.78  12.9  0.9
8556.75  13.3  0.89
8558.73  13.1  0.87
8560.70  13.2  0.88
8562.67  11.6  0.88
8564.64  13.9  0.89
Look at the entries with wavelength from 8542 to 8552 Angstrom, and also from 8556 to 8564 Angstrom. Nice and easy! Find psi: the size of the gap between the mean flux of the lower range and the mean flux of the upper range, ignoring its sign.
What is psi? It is 0.1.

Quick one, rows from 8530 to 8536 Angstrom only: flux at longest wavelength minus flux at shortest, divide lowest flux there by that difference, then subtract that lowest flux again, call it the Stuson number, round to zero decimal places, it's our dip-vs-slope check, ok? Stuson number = -20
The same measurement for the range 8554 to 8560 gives 52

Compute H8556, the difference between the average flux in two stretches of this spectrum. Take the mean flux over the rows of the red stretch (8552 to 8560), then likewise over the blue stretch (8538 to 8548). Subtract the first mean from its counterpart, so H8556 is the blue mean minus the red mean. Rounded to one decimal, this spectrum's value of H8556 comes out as -0.8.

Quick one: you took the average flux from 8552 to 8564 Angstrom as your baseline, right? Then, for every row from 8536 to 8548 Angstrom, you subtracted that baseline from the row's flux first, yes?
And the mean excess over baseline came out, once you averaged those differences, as -0.57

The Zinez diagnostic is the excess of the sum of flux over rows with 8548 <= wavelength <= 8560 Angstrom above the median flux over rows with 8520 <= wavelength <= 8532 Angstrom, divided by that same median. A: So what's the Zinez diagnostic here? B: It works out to 4.86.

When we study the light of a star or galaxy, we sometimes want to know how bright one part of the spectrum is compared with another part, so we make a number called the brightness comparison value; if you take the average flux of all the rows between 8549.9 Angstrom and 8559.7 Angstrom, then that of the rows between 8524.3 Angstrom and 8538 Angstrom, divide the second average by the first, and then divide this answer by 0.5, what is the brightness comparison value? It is 1.94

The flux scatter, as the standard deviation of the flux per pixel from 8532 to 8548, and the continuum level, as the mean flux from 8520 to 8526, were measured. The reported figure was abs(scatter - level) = 12.5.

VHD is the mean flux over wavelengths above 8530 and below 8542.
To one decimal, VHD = 12.9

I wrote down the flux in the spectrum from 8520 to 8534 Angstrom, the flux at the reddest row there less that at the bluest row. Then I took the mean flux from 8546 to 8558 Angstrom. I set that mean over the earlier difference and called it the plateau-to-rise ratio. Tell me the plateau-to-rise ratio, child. -22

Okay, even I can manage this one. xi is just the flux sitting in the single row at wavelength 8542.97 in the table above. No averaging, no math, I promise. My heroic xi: 13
